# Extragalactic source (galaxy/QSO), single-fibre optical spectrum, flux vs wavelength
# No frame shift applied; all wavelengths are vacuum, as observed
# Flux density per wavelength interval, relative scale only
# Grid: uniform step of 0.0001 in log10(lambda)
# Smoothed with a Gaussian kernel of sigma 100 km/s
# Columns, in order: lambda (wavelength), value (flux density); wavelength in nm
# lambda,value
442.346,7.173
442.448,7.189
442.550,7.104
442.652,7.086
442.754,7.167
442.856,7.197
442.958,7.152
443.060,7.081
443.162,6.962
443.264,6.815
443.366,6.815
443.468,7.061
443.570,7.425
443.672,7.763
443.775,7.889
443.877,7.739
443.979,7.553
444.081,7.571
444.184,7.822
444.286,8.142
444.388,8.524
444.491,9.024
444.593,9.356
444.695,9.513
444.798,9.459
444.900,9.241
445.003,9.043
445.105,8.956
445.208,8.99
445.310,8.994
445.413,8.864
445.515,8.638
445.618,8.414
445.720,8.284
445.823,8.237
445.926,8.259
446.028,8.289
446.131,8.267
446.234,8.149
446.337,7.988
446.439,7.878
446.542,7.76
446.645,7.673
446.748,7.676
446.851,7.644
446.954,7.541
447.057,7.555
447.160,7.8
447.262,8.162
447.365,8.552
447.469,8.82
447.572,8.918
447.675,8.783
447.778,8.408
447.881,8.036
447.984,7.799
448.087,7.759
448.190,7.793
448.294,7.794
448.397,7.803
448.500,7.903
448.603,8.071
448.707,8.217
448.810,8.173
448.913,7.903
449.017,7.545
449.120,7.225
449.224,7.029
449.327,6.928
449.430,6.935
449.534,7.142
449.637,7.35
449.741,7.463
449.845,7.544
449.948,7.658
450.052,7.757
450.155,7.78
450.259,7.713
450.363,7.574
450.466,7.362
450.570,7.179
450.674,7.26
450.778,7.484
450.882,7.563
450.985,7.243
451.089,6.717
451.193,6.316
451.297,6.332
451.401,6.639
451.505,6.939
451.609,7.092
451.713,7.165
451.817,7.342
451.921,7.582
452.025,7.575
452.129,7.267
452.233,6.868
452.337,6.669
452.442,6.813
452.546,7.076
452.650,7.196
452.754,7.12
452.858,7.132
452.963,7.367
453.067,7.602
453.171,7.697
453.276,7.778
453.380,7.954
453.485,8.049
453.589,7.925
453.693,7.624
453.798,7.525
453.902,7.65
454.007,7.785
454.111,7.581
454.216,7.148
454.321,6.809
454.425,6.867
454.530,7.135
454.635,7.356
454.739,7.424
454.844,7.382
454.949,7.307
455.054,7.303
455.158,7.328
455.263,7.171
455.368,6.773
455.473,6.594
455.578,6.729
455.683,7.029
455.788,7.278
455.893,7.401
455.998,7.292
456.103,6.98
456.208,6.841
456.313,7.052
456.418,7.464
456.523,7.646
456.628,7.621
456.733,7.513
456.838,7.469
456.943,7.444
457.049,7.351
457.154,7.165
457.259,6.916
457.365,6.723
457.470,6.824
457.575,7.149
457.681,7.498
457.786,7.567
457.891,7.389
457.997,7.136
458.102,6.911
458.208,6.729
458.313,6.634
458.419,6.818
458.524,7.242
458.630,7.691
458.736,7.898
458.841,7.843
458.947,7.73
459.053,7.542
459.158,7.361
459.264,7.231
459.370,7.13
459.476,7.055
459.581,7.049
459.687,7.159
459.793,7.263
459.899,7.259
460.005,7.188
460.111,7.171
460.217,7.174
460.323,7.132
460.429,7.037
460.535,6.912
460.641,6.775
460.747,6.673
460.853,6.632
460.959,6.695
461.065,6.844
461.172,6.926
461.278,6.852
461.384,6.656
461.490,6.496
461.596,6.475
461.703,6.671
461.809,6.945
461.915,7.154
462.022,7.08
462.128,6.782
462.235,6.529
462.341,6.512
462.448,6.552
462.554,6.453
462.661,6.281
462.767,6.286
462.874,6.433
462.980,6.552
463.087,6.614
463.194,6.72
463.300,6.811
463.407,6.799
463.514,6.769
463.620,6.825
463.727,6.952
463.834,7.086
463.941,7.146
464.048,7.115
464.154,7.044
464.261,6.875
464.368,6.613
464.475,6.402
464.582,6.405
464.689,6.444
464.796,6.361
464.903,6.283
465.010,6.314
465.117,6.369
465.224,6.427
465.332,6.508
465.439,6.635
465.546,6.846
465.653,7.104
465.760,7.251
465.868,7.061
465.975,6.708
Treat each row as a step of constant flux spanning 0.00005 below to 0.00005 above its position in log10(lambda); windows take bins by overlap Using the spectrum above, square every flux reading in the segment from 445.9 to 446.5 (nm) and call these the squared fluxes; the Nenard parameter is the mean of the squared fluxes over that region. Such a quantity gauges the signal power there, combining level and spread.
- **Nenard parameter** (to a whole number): 66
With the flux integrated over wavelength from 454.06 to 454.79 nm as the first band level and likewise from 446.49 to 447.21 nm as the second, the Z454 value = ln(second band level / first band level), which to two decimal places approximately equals 0.05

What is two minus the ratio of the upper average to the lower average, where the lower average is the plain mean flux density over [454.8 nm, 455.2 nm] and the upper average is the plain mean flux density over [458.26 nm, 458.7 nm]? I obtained 1.03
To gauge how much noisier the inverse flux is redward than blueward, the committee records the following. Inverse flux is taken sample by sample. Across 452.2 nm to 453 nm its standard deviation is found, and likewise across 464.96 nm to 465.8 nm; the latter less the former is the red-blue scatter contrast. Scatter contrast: 0.003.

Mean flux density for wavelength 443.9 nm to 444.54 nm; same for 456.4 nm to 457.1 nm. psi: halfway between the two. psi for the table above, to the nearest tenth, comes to 7.8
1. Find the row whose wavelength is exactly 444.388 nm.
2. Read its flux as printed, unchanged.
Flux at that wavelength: 8.524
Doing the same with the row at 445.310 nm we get 8.994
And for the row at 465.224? 6.427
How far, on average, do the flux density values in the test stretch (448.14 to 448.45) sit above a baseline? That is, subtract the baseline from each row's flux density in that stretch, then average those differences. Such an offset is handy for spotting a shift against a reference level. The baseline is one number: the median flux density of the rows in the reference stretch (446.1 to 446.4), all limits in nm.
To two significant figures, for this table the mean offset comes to -0.35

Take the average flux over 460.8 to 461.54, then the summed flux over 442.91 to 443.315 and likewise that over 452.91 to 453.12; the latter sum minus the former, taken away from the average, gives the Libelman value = 20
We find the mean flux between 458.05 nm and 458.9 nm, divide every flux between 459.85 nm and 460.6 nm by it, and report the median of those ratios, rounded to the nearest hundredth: 0.99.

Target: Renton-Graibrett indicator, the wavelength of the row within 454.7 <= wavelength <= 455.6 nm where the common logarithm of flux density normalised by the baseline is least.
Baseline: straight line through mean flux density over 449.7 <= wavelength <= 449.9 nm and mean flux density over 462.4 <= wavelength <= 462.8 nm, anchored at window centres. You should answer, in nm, 455.473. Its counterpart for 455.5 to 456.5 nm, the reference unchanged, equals 455.578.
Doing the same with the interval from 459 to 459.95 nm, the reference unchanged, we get 459.476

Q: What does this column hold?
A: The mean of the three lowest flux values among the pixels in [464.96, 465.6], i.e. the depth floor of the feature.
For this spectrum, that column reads 6.4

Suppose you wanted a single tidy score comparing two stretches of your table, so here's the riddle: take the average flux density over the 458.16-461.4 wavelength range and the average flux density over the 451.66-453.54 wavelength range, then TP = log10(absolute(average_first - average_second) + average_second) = 0.88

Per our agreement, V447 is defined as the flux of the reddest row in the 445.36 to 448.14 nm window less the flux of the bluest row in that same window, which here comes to -1.1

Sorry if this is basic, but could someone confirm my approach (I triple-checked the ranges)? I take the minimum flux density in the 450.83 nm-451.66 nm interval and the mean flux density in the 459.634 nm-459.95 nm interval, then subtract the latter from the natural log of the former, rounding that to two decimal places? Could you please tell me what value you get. -5.38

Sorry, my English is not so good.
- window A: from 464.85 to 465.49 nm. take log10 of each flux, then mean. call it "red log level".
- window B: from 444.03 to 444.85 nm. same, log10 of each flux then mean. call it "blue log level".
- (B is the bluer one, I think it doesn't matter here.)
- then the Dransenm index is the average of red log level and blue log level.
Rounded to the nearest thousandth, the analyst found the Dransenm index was 0.872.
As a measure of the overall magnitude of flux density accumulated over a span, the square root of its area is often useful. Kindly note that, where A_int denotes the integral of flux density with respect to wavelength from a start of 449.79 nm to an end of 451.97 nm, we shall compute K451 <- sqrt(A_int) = 4.0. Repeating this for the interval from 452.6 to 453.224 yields 2.1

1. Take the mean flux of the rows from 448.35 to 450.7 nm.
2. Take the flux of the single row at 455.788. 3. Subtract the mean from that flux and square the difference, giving 0.1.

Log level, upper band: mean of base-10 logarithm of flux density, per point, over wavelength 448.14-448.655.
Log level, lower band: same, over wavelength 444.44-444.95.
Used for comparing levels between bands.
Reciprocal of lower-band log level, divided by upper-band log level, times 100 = 115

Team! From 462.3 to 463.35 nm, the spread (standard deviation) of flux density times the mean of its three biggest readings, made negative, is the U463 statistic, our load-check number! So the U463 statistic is -1.1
